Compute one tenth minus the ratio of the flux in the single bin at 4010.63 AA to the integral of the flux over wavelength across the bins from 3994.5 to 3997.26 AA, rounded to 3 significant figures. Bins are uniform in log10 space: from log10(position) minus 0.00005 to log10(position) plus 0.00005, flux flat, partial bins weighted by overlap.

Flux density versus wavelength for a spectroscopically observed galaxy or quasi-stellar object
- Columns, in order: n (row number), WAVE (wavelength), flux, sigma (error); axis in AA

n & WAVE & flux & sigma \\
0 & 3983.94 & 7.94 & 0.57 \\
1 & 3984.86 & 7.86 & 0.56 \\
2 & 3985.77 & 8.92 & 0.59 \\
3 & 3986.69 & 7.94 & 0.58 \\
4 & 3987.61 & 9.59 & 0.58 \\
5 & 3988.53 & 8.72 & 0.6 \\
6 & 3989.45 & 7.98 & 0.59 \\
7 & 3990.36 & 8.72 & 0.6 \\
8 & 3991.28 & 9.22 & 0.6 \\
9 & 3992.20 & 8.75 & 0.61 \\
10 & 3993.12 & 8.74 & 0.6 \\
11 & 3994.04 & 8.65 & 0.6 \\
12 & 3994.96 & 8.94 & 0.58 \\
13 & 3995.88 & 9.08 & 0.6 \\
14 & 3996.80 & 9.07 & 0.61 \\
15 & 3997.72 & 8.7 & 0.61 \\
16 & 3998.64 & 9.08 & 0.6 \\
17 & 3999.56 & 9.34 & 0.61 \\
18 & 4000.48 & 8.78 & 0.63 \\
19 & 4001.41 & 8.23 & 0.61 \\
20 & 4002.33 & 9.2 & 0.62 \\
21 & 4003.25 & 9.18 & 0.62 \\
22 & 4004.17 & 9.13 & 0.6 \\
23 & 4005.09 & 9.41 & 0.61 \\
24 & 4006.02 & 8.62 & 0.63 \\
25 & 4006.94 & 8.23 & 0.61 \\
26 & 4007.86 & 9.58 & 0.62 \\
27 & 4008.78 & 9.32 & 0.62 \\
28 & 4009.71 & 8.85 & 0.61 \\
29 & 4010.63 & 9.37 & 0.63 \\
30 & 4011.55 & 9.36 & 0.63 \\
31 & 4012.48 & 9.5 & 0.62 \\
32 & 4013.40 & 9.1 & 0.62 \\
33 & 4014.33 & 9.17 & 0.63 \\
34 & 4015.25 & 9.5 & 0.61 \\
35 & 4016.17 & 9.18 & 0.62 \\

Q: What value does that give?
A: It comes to -0.276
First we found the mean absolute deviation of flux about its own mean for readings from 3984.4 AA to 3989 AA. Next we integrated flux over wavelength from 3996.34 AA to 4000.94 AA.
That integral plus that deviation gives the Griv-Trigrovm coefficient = 42.0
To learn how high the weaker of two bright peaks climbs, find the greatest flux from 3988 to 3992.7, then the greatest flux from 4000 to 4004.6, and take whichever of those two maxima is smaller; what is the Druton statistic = 9.20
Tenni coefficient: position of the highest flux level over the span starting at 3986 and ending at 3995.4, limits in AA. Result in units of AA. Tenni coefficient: 3987.61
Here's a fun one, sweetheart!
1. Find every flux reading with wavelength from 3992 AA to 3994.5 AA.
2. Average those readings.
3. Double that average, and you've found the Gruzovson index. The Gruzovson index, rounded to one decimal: 17.4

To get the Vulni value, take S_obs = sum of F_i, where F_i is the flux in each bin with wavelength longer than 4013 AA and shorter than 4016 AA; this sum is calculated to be 27.8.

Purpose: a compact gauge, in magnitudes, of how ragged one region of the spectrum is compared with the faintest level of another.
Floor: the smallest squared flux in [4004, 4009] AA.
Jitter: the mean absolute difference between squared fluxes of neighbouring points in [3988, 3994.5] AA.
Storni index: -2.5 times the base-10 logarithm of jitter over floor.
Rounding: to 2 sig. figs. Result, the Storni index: 2.4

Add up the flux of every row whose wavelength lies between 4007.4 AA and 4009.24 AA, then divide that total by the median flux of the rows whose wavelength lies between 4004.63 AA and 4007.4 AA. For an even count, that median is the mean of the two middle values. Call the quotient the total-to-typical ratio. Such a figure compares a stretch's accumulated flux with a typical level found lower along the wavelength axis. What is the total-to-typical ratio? 2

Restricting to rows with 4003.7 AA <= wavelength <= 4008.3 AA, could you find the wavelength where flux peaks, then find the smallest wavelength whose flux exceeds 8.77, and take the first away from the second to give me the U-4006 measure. -3.7 AA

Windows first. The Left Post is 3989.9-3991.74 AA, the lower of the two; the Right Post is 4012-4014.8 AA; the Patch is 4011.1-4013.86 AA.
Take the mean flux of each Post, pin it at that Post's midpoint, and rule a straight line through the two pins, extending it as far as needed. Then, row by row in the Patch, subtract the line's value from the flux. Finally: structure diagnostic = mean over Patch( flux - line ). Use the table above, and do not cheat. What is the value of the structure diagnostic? 0.1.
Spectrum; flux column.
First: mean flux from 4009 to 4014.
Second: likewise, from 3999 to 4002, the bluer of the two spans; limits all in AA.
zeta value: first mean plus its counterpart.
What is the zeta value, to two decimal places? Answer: 18.02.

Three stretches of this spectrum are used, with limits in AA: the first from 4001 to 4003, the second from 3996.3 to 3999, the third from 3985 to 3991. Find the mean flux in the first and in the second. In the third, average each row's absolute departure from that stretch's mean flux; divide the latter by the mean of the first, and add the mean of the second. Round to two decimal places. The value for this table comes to 9.00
